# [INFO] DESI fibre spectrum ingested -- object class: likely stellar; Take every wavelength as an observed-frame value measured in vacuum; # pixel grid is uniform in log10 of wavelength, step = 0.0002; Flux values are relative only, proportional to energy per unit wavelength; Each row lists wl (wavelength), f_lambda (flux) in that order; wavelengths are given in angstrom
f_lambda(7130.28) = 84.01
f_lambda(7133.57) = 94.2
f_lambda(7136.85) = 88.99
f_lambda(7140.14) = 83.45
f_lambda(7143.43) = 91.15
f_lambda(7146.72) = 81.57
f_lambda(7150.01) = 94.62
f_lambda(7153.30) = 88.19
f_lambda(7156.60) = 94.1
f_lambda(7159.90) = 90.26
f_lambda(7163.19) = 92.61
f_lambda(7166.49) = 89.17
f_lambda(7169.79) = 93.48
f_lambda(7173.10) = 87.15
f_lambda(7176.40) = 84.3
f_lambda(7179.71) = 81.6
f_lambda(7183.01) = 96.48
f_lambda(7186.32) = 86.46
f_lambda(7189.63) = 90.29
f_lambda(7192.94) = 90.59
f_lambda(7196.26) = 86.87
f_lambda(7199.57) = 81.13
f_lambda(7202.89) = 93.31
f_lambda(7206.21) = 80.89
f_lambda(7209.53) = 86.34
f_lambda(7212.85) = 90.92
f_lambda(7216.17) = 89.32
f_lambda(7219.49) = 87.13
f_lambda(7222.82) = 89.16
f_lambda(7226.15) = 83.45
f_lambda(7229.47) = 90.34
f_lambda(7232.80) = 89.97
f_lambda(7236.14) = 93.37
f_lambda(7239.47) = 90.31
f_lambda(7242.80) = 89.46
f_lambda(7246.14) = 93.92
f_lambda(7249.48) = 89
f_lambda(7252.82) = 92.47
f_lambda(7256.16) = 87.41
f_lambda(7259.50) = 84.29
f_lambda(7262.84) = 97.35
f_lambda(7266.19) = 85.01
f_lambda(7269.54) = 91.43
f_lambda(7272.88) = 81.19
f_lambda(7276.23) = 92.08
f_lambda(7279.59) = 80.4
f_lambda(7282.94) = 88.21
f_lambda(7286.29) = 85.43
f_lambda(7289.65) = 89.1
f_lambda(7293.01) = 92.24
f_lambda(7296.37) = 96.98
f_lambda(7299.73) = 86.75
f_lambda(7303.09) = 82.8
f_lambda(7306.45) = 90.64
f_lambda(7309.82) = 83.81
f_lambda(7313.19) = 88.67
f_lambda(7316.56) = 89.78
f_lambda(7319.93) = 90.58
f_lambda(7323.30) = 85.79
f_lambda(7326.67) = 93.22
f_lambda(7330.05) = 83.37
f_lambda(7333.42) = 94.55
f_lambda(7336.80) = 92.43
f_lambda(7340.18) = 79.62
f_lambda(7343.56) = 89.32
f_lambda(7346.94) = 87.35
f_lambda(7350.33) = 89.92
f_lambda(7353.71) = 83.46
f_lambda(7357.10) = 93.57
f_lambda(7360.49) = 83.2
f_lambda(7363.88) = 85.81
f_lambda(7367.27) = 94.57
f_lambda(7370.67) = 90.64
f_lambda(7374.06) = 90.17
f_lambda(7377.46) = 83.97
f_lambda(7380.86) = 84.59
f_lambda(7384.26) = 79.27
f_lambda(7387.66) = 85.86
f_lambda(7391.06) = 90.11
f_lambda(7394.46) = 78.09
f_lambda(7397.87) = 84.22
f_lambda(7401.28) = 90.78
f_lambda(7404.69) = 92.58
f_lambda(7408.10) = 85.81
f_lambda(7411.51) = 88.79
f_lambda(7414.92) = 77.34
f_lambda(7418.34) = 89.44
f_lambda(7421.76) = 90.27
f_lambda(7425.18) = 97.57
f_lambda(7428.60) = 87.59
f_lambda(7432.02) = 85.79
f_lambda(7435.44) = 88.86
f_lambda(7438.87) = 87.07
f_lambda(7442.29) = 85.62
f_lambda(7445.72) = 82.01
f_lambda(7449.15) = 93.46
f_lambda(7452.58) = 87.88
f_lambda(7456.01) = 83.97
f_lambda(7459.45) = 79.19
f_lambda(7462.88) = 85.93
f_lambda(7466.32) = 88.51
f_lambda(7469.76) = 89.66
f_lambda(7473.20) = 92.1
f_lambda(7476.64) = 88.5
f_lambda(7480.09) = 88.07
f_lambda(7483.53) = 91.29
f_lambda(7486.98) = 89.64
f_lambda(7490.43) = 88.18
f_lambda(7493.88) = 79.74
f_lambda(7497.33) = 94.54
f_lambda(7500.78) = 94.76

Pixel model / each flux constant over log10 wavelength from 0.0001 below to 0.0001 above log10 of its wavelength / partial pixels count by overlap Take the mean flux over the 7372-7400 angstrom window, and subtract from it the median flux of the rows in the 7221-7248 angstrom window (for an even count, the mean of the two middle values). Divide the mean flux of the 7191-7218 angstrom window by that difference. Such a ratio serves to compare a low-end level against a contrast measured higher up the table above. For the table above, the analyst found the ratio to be -16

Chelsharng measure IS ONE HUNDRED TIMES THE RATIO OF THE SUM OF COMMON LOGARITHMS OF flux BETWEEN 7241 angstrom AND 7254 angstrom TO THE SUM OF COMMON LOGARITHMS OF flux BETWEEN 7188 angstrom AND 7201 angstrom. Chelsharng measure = 101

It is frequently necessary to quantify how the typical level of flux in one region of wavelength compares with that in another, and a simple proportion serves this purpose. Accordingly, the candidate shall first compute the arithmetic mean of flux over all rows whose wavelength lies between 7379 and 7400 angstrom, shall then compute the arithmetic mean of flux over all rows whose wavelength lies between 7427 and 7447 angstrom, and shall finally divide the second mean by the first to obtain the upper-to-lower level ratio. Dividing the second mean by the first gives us 1.03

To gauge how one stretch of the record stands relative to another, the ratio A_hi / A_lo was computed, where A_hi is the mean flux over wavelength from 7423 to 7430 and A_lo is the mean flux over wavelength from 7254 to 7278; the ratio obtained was 1.05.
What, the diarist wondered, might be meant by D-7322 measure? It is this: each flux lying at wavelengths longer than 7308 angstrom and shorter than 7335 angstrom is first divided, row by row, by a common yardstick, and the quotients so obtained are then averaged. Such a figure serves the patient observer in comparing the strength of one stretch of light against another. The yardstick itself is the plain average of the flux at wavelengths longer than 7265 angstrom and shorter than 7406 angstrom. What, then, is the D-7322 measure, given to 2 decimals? 1.01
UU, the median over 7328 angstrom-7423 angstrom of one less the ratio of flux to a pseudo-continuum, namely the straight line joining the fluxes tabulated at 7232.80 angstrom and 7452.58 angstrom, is 0.006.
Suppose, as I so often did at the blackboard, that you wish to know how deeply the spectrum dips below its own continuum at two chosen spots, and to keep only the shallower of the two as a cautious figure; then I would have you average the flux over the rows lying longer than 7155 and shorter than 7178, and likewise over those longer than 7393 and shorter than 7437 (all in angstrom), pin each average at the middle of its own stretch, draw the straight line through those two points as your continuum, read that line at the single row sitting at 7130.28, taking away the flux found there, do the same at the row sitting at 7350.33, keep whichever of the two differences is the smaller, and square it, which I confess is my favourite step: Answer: 3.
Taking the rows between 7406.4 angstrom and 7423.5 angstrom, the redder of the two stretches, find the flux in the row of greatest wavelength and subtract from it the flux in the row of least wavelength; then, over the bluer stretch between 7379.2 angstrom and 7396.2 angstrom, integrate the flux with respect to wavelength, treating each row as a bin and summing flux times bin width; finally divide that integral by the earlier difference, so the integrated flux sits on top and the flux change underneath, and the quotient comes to 319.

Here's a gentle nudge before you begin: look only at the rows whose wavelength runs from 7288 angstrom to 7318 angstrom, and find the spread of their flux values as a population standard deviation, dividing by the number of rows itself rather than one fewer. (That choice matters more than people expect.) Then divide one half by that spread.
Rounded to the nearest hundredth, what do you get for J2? 0.12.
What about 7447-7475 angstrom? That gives 0.12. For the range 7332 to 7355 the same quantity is 0.10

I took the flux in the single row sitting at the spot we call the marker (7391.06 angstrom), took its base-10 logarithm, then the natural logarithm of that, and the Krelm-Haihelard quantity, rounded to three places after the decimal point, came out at 0.670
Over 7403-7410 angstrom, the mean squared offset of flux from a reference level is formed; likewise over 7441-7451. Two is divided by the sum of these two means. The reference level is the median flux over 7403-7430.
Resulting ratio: 0.052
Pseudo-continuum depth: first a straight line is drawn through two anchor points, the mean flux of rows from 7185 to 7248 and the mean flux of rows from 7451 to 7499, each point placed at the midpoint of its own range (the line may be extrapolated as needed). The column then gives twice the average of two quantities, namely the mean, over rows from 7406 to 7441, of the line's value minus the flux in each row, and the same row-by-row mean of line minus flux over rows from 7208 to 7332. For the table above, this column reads -0.3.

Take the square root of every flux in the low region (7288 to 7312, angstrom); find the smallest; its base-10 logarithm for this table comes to 0.959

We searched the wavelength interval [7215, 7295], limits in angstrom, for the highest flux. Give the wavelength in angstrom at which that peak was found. 7262.84 angstrom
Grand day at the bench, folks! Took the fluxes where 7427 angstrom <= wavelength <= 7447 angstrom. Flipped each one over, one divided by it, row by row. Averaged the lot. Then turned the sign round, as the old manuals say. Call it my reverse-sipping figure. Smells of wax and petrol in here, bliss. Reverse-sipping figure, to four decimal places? -0.0116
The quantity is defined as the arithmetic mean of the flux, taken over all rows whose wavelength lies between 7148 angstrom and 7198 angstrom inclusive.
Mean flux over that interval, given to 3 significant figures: 89.7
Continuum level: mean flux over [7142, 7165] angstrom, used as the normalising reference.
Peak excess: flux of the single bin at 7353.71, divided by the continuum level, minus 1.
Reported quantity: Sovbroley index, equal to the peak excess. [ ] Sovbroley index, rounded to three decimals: -0.076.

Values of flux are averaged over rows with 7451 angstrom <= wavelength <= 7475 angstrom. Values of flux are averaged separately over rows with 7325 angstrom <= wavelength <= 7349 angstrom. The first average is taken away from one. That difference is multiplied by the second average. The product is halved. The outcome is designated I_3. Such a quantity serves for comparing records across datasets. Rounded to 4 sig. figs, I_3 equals -3797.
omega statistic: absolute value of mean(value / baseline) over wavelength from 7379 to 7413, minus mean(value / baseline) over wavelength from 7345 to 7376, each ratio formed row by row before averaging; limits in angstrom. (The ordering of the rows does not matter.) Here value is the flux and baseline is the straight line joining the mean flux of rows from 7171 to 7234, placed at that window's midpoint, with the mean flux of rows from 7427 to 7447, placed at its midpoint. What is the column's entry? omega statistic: 0.029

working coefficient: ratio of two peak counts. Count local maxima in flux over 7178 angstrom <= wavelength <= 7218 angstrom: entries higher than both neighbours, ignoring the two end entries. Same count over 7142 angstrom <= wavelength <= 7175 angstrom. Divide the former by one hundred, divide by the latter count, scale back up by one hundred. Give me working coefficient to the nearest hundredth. 1.00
